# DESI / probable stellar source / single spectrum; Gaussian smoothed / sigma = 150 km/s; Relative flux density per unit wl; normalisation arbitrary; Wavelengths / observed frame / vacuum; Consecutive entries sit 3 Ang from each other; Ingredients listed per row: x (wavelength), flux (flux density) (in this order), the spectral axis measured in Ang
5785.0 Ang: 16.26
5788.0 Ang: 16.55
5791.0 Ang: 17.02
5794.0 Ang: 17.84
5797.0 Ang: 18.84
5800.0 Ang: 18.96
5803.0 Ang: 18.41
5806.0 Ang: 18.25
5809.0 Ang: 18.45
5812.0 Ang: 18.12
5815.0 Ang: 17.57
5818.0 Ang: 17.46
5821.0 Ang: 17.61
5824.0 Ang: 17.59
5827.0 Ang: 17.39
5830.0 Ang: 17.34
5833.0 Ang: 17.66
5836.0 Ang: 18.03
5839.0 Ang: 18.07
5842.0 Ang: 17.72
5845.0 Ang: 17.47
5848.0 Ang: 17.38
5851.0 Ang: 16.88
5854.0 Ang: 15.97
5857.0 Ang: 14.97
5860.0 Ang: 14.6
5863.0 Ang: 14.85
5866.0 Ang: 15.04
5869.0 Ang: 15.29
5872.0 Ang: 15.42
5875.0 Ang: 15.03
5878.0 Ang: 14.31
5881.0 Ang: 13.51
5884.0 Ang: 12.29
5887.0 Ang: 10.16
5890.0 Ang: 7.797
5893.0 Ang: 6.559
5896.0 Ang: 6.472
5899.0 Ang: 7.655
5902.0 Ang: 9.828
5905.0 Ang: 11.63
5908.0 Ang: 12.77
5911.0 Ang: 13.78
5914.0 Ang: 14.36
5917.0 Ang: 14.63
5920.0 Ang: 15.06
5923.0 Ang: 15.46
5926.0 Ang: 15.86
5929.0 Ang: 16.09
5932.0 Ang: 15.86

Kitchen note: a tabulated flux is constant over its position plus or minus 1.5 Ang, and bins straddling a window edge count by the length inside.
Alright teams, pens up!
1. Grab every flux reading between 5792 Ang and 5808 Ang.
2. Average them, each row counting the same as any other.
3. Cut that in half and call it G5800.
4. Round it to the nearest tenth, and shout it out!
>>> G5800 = 9.2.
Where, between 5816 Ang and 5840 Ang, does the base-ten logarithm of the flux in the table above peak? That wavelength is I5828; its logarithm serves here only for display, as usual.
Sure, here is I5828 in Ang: 5839.0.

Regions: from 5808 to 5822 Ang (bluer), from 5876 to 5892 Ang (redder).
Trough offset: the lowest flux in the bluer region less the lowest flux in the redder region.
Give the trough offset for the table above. 9.7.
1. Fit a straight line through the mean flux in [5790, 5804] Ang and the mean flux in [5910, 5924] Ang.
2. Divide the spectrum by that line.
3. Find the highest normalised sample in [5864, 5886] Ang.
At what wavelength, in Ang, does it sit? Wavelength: 5872.0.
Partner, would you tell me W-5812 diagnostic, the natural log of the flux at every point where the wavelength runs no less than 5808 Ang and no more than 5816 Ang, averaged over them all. 2.89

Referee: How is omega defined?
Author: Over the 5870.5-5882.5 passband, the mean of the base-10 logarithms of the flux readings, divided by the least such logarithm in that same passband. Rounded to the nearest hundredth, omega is 1.03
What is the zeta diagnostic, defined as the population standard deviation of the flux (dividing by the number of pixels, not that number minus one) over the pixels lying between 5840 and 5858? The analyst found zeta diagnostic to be 1.0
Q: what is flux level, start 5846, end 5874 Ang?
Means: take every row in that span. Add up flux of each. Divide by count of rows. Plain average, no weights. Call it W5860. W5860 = 16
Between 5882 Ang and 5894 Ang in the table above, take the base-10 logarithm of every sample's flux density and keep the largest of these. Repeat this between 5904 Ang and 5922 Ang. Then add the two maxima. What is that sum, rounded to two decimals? 2.27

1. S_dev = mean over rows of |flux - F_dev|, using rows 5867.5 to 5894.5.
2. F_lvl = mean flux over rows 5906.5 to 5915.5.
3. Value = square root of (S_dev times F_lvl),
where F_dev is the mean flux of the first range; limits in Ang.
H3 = 6.1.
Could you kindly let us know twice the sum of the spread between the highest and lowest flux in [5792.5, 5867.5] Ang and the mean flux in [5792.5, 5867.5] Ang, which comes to 43.3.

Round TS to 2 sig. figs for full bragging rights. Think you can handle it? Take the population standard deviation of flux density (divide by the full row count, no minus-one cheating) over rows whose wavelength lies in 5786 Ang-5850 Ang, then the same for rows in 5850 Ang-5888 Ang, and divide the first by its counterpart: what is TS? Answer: 0.35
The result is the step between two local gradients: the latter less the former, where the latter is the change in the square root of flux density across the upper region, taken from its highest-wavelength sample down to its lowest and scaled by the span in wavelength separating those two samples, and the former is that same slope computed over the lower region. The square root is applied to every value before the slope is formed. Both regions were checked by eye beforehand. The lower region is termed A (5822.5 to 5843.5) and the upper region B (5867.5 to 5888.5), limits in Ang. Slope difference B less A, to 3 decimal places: -0.041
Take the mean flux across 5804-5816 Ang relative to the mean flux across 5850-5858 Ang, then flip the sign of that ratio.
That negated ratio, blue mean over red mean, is -1.14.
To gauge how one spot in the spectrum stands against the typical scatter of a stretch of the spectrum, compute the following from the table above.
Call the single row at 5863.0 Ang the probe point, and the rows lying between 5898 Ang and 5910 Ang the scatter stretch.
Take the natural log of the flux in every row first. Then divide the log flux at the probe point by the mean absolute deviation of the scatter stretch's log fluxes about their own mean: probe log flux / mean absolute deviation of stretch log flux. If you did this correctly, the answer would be 16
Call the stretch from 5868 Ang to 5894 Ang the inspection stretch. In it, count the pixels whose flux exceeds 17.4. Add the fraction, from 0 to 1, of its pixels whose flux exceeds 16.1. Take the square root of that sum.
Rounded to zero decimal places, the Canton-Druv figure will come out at 0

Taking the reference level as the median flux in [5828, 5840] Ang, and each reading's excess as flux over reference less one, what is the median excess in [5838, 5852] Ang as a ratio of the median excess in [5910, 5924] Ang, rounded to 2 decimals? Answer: 0.12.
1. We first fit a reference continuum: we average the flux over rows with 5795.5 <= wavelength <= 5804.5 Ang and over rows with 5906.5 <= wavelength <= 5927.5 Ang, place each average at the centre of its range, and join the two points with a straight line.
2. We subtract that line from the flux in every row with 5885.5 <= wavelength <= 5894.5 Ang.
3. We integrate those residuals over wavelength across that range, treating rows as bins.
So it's -66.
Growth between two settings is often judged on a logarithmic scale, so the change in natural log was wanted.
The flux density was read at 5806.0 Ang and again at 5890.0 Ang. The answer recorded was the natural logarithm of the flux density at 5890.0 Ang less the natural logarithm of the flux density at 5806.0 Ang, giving -0.85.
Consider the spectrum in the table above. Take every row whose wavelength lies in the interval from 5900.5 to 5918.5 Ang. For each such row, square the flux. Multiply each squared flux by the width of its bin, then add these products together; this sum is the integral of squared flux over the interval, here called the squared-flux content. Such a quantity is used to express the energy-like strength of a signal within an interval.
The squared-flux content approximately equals 3015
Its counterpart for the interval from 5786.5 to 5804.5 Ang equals 5806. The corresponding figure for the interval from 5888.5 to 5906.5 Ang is 1308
